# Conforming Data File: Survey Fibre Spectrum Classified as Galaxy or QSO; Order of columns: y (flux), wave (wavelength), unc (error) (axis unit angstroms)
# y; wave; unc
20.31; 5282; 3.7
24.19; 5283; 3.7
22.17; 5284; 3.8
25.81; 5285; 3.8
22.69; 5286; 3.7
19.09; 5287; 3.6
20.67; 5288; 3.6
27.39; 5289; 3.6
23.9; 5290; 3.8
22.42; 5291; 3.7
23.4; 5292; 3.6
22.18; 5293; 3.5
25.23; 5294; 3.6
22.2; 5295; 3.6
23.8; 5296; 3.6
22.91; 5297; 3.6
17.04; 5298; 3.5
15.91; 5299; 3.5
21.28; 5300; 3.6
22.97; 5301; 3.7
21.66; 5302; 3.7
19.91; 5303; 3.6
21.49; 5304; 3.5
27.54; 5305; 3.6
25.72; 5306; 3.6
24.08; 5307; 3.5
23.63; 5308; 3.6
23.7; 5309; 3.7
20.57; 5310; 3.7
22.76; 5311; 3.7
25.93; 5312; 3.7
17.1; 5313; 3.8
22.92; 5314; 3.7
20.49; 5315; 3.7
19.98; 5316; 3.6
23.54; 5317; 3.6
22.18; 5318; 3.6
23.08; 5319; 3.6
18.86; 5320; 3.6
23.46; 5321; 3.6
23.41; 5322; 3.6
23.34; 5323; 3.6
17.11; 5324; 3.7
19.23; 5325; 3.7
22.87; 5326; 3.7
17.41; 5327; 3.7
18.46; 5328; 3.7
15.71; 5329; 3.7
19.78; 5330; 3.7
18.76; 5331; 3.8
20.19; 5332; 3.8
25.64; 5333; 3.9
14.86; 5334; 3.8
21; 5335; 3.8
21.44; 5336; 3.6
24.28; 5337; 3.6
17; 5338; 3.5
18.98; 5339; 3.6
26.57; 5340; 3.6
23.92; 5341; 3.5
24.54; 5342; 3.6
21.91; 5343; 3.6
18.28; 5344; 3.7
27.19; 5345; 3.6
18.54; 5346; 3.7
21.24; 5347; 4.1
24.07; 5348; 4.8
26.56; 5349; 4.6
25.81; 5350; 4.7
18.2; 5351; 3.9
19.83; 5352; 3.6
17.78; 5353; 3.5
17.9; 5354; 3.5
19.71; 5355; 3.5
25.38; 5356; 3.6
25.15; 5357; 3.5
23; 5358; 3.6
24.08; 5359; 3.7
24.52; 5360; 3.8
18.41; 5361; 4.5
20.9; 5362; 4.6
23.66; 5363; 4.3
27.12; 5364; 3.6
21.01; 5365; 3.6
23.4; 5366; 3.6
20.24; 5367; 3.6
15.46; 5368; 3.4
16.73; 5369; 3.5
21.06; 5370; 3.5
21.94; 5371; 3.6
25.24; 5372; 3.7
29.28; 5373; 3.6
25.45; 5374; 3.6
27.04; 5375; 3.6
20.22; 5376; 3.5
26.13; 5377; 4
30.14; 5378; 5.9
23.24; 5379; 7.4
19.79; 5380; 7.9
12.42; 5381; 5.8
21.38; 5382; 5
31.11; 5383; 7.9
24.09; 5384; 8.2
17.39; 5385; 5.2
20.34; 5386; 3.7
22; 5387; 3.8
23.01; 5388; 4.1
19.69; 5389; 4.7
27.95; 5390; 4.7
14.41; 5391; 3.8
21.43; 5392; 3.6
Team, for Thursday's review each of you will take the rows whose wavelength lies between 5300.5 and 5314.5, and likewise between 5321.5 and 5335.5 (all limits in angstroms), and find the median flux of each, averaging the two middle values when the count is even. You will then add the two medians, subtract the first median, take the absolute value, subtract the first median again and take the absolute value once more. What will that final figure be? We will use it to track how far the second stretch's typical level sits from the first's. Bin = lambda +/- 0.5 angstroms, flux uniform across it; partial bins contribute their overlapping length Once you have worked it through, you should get 3.4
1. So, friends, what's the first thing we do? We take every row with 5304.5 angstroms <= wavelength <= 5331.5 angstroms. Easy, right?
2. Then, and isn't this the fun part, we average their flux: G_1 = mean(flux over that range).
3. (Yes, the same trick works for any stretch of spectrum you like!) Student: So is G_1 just 21.5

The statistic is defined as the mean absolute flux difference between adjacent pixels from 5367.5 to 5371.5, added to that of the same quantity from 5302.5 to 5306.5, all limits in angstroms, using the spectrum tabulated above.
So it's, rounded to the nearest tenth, 5.3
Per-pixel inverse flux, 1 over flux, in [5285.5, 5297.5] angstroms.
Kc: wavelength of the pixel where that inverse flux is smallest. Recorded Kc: 5289 angstroms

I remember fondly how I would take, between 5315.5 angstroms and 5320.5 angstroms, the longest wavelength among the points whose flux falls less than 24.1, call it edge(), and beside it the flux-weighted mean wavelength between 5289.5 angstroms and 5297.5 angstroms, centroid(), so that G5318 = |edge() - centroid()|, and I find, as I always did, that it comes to 26.5 angstroms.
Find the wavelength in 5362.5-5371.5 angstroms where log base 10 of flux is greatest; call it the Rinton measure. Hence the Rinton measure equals 5364 angstroms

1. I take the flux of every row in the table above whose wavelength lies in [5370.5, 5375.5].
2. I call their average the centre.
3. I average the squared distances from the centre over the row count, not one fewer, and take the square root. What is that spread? 2.4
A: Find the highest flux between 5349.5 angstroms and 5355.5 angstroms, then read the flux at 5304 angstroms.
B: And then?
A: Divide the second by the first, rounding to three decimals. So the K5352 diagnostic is 0.833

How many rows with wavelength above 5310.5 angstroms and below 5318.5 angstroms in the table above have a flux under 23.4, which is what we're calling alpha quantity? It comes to 6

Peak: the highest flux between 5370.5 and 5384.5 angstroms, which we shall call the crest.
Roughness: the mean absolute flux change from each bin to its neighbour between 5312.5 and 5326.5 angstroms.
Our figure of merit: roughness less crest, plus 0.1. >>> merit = -28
